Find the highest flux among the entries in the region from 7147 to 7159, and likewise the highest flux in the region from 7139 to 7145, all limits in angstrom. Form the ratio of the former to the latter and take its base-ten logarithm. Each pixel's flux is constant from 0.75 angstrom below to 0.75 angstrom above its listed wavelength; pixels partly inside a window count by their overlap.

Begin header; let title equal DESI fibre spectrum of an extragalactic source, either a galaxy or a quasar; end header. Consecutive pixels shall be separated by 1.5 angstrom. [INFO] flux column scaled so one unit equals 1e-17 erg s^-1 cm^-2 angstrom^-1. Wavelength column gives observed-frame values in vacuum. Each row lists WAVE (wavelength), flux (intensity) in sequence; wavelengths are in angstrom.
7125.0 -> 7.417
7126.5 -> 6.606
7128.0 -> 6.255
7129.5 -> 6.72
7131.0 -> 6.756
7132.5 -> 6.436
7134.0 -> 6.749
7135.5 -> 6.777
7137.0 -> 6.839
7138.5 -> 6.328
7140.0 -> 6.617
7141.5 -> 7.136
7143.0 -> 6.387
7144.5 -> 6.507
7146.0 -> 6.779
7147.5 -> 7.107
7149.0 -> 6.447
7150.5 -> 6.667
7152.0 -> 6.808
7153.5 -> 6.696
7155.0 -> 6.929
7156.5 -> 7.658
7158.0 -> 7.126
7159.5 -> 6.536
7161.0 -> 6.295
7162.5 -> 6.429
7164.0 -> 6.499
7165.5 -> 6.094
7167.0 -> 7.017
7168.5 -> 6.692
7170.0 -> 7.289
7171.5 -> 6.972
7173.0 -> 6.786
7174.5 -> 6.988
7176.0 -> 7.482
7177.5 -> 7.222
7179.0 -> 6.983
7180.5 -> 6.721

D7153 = 0.03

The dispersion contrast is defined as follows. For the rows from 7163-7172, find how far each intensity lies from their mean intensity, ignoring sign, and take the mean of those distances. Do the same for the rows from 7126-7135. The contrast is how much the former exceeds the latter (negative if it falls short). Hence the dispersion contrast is 0.17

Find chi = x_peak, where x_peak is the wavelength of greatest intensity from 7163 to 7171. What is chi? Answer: 7170.0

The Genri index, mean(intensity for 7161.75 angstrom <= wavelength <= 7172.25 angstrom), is 6.71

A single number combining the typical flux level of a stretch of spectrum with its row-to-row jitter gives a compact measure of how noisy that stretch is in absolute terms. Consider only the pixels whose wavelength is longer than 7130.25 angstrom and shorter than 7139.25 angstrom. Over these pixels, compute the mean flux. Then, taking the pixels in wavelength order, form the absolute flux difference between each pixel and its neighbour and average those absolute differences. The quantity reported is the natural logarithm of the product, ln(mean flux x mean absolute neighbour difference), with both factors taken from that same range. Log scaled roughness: 0.50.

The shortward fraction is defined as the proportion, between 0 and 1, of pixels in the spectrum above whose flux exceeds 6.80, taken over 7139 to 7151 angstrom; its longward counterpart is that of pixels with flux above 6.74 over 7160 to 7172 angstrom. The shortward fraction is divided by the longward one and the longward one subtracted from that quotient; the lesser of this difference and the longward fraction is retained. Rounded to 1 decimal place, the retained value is 0.3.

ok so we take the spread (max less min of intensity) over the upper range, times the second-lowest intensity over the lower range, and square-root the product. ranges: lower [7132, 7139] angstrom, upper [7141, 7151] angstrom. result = 2.2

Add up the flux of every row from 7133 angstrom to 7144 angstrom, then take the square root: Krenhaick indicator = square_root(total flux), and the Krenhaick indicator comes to 6.8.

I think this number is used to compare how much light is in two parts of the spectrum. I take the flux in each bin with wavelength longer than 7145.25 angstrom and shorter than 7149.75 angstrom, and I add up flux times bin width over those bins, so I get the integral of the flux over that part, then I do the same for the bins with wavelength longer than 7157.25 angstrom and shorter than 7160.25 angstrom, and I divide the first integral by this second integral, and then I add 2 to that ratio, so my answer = 3.5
